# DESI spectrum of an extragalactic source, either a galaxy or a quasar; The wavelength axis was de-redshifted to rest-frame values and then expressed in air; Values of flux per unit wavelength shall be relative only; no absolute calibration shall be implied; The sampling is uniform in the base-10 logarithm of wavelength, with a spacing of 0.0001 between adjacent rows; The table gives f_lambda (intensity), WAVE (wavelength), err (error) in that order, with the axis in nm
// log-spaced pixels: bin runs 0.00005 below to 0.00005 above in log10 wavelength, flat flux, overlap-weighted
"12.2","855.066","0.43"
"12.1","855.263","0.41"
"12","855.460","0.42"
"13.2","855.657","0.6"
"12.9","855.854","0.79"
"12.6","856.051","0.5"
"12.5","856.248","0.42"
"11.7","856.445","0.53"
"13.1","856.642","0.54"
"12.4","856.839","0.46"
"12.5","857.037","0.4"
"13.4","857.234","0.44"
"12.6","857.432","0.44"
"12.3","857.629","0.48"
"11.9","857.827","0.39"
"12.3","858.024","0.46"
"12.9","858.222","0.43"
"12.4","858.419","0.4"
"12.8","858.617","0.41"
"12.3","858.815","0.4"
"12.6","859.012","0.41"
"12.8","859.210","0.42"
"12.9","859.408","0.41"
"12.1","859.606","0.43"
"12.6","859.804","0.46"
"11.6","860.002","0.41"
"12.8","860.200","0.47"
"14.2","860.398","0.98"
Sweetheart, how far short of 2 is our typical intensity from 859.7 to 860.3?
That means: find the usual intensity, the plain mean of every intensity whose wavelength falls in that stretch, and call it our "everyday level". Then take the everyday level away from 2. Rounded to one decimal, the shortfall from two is -10.3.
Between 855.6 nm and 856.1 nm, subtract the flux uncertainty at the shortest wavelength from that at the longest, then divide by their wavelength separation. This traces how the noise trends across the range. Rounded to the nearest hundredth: -0.25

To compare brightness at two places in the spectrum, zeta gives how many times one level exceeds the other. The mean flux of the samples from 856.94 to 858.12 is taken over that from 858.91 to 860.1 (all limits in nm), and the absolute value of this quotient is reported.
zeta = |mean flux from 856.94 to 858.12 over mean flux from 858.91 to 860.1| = 1.01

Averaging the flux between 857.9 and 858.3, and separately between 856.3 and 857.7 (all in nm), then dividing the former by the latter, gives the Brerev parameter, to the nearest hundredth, 1.00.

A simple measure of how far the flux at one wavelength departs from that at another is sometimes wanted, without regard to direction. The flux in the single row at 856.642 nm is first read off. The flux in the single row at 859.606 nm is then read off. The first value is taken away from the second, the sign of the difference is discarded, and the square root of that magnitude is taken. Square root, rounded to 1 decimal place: 1.0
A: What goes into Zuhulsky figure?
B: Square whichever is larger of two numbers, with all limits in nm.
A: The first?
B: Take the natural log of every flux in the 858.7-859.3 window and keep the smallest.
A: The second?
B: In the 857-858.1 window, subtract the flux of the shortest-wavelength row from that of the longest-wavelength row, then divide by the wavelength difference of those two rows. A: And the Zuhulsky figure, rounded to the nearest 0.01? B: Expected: 6.30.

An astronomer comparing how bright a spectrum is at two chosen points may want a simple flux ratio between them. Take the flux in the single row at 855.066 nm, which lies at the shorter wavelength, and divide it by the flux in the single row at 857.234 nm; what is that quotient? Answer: 0.91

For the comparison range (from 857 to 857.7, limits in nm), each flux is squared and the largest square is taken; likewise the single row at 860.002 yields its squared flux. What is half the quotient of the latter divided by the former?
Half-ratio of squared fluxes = 0.37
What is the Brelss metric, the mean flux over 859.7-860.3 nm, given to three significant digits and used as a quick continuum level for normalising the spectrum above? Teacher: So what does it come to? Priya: 12.3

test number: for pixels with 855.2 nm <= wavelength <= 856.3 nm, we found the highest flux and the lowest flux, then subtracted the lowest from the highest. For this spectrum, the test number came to 1.2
